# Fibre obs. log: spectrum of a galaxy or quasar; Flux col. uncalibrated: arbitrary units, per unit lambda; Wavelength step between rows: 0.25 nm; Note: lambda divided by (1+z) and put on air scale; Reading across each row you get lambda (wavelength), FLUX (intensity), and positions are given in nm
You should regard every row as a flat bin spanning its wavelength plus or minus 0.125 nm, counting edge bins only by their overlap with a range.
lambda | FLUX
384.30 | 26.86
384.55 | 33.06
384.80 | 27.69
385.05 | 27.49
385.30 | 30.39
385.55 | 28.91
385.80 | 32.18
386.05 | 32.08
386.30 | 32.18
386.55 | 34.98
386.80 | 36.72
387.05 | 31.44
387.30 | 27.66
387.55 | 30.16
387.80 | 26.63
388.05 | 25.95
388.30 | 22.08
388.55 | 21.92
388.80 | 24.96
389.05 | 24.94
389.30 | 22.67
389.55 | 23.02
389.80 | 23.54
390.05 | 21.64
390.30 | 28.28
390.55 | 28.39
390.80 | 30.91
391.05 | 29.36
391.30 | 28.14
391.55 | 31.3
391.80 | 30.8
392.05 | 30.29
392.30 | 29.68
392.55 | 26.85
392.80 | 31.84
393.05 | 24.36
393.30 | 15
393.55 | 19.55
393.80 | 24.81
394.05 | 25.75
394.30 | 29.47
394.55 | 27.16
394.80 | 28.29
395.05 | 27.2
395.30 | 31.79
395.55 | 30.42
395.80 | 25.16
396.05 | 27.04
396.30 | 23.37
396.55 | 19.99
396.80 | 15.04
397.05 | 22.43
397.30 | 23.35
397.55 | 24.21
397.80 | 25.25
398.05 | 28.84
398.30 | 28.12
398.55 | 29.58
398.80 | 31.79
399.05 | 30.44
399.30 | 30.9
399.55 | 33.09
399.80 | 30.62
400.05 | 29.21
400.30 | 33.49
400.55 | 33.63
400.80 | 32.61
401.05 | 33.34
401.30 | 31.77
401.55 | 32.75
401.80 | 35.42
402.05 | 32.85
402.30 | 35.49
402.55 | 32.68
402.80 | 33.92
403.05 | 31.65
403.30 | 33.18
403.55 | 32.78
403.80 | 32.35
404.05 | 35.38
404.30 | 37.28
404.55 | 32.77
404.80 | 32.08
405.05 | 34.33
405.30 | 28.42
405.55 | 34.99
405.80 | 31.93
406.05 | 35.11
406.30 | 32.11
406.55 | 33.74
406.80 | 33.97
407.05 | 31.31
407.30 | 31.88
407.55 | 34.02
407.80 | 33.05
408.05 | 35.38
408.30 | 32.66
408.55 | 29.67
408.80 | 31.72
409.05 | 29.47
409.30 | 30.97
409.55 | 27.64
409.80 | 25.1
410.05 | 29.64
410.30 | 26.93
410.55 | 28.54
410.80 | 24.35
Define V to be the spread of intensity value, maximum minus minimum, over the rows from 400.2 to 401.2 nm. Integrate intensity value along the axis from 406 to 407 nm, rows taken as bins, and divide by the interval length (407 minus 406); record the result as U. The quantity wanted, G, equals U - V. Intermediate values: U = 33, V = 1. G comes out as 32.4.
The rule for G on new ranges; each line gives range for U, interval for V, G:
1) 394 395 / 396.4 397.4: 19.5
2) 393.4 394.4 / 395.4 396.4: 17.5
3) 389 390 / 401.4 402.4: 20.6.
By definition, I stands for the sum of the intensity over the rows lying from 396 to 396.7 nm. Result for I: 70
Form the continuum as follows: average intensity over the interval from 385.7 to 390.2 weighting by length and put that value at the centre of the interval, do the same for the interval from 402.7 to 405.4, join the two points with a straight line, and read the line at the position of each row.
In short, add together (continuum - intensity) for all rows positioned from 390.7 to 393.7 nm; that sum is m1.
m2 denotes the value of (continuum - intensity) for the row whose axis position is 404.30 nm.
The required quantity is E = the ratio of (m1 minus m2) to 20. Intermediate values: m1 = 19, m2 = -4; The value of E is 1.2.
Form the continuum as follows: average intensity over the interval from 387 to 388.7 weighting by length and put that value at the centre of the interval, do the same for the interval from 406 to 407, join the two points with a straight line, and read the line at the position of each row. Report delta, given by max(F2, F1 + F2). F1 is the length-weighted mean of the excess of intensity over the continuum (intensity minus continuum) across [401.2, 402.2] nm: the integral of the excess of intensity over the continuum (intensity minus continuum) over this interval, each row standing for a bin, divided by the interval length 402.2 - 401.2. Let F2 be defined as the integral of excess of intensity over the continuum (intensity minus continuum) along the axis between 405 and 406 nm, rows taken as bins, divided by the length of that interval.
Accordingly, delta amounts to 1.1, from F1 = 2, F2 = -1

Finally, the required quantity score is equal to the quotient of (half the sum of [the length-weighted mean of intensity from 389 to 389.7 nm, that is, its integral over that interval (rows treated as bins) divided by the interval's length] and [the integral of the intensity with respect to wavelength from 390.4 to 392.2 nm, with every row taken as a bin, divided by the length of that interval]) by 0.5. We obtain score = 53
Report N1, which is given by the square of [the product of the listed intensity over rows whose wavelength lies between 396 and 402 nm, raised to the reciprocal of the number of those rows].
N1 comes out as 789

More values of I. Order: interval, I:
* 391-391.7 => 89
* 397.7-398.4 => 82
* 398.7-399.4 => 93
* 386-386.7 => 99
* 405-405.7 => 98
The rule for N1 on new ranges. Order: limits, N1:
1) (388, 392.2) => 683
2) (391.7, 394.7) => 665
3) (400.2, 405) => 1116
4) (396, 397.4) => 463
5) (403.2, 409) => 1089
